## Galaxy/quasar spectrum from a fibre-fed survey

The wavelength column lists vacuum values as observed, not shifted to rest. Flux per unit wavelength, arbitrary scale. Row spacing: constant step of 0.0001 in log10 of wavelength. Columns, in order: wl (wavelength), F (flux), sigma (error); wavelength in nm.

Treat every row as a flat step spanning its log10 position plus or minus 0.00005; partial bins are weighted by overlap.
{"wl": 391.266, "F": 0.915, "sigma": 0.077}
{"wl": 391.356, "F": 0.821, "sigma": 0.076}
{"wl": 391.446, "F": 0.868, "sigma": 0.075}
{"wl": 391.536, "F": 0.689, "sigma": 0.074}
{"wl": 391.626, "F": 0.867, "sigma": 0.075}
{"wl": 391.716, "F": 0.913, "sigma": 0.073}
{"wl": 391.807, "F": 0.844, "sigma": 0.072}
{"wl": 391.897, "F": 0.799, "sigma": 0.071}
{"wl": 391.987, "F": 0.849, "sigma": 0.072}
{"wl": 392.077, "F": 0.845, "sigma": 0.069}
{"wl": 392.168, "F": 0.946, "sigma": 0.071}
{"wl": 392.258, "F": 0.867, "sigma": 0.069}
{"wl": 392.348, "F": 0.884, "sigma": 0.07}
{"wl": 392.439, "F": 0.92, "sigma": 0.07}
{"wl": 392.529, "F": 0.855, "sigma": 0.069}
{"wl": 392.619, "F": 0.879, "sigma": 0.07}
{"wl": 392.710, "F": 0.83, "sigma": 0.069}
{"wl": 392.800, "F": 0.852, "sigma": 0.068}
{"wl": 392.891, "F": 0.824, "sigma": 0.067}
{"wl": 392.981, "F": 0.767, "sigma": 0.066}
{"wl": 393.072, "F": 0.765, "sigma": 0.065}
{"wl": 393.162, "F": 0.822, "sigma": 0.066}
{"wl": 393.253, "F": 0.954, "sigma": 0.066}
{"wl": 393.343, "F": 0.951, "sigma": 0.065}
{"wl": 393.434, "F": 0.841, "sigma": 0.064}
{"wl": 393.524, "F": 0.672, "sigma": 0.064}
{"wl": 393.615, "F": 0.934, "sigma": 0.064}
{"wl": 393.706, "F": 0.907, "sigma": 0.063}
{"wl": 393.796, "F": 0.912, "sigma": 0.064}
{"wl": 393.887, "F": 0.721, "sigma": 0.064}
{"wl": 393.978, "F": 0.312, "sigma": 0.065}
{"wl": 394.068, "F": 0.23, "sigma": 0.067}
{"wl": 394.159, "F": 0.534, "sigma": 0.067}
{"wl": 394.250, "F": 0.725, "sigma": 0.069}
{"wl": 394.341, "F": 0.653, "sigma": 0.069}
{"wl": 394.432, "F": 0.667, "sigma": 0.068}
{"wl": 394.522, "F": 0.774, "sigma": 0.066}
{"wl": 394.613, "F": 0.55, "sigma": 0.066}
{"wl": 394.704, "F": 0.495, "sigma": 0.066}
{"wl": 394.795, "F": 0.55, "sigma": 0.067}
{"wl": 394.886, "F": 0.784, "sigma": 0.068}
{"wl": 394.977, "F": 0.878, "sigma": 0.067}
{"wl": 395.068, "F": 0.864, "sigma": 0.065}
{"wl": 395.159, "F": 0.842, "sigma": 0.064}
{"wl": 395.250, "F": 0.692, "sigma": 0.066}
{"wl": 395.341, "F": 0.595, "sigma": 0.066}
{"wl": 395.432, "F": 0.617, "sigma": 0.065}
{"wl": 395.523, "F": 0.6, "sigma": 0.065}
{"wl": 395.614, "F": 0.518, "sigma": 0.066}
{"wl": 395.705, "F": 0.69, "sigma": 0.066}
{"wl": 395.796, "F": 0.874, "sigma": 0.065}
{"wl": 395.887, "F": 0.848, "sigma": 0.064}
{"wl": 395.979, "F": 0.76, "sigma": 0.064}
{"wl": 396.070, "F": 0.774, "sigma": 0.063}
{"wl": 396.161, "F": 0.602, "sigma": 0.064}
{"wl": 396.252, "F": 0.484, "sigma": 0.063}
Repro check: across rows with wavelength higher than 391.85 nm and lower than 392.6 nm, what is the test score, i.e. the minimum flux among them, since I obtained 0.799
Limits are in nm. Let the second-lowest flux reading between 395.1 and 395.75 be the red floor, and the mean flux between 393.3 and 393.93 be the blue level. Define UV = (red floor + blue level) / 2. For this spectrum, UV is 0.722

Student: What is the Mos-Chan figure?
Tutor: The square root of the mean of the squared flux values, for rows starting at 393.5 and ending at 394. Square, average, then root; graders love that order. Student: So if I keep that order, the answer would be 0.77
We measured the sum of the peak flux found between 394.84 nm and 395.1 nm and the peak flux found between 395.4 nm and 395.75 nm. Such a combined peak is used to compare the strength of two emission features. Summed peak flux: 1.57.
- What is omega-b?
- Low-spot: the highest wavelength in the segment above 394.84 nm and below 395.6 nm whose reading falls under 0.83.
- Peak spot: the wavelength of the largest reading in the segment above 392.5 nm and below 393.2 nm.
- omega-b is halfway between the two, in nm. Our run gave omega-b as 394.07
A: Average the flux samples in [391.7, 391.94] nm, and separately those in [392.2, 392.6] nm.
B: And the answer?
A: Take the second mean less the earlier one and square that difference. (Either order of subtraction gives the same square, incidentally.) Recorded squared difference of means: 0.00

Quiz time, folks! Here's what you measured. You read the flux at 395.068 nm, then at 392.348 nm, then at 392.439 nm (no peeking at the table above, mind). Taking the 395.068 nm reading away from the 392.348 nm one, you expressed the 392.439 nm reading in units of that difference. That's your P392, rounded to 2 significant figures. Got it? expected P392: 46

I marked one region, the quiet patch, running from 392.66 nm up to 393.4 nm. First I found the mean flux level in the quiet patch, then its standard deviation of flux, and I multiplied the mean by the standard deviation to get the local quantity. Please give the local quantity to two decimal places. 0.06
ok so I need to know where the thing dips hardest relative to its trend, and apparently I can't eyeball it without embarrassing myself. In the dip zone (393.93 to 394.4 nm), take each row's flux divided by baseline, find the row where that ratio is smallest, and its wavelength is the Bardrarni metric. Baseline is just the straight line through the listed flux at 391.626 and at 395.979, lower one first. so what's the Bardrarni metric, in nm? 394.068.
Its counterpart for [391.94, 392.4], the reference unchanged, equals 392.077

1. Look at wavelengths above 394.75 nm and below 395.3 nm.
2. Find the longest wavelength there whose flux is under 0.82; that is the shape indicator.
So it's 395.250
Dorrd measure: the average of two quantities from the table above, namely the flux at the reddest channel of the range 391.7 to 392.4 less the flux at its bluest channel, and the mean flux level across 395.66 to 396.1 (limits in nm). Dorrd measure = 0.380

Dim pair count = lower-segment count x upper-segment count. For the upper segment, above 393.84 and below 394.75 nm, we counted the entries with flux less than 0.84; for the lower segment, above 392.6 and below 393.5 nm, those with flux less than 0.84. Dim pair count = 50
